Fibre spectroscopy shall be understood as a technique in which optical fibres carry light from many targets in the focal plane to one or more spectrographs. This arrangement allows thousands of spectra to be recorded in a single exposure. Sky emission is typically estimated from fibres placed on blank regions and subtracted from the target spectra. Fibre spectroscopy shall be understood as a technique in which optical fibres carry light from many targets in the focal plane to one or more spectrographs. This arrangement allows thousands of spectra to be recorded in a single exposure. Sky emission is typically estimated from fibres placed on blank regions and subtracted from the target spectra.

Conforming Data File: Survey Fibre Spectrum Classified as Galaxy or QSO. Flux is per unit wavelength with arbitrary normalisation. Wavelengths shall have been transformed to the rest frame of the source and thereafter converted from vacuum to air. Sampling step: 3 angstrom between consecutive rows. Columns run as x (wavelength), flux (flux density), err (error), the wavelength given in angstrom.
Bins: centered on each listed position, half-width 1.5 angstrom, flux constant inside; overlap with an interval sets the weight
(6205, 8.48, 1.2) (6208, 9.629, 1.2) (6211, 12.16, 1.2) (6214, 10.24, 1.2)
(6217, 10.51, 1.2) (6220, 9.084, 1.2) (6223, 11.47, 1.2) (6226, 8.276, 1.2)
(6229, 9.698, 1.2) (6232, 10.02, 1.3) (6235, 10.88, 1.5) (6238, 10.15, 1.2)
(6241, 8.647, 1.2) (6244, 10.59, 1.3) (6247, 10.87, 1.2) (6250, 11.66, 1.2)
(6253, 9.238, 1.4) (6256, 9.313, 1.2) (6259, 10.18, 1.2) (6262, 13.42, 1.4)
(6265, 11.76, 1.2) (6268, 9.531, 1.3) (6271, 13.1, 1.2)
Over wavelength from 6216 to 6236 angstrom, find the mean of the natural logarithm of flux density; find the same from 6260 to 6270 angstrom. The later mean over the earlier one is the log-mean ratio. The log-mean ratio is 1.06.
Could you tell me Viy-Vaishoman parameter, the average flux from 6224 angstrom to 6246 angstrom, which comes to 9.8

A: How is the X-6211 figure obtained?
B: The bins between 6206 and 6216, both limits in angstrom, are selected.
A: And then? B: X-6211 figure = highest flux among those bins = 12.16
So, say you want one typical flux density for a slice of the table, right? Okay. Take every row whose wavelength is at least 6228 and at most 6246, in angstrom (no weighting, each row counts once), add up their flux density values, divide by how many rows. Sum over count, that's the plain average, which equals 10.0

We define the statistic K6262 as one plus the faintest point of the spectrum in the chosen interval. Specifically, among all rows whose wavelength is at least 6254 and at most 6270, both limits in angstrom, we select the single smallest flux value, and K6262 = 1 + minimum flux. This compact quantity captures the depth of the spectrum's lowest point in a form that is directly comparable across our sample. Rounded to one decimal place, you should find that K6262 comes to 10.3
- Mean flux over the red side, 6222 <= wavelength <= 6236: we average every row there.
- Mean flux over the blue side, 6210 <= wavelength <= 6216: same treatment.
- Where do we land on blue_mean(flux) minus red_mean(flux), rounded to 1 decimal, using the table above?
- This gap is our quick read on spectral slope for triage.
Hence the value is 1.1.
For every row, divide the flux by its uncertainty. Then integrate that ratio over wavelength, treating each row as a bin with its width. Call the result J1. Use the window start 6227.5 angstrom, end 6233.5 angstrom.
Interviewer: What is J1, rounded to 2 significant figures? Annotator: 47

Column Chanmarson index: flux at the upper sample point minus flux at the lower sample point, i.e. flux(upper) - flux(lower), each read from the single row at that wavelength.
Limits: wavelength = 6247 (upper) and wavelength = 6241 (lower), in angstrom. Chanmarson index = 2.2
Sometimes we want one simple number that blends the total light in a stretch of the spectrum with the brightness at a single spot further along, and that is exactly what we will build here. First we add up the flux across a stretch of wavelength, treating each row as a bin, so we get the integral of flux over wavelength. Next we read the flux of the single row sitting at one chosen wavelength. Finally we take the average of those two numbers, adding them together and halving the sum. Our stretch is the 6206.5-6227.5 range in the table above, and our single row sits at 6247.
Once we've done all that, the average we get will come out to 112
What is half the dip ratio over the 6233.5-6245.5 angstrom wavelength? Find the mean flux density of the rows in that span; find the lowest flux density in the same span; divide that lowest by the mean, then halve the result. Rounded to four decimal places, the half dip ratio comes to 0.4295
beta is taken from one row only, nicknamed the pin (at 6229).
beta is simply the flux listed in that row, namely 9.698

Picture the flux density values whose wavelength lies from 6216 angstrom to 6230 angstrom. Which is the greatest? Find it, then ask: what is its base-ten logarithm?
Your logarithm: 1.06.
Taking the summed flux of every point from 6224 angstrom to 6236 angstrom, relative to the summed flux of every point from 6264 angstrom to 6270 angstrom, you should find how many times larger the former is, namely 1.8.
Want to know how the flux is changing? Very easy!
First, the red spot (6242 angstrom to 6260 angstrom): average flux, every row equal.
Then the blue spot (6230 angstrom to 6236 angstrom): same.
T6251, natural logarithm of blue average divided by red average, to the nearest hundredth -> 0.01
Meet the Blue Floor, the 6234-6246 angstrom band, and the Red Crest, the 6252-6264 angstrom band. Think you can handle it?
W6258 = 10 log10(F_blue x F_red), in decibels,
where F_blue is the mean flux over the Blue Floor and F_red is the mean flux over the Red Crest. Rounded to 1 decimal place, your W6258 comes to 20.3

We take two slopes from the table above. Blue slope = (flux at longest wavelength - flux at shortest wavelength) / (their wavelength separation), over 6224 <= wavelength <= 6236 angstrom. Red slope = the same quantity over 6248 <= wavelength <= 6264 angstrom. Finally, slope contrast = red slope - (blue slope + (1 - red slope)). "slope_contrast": -1.00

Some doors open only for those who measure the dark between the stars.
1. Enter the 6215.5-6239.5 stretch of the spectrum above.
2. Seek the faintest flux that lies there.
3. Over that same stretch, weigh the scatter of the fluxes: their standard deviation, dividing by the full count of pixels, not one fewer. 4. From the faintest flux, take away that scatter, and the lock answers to 7.3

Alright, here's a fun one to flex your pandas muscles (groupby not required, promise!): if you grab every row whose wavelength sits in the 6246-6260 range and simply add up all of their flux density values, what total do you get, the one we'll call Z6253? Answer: 51.3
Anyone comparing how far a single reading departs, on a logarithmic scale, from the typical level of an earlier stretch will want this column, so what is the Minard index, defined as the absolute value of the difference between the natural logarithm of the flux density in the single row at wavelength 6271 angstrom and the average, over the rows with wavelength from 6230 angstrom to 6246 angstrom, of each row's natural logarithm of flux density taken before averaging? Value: 0.27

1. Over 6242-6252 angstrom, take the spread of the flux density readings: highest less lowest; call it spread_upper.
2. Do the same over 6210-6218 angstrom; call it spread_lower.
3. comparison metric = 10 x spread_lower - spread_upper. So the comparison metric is 18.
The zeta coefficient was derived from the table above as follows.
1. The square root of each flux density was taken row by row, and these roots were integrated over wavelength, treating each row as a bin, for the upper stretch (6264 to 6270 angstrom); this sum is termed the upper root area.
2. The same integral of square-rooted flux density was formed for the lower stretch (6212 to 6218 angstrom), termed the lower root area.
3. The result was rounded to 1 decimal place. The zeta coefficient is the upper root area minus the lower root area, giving 0.2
